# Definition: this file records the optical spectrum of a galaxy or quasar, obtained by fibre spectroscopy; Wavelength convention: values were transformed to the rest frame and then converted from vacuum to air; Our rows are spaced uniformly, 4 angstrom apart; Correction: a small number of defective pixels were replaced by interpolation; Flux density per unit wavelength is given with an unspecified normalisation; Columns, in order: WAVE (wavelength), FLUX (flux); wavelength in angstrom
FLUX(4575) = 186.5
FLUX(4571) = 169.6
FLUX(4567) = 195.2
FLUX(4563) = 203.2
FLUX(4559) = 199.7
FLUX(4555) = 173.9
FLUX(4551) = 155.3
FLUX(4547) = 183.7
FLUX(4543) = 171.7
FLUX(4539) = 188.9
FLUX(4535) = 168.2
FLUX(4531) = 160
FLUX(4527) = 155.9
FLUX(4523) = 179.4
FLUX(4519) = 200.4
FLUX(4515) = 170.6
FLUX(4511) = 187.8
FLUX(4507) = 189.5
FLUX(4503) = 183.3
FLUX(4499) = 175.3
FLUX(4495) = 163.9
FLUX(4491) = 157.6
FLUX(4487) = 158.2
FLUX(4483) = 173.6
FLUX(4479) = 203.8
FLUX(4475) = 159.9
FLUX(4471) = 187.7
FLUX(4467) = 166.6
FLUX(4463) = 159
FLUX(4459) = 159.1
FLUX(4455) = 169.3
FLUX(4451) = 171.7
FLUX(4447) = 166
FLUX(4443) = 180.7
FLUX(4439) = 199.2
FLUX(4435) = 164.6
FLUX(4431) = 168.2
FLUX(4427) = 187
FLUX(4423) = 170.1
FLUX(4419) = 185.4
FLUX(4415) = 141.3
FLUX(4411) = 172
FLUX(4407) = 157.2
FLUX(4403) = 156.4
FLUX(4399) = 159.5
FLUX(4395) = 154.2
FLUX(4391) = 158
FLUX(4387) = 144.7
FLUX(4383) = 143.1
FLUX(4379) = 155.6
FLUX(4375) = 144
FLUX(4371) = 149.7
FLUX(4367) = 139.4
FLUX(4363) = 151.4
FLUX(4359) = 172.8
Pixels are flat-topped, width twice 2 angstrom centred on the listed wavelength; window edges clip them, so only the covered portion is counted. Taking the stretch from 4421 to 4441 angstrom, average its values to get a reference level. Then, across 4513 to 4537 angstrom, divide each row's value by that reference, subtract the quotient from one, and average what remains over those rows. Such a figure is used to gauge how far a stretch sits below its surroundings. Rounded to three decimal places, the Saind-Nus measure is 0.030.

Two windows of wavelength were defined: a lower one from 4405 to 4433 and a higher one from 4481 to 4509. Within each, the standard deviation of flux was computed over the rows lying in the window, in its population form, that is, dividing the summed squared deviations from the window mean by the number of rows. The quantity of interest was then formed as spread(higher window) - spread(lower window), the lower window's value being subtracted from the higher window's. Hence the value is -3.3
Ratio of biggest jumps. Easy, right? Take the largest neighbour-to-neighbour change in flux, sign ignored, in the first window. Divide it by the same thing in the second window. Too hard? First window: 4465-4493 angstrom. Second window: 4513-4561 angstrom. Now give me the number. 1.5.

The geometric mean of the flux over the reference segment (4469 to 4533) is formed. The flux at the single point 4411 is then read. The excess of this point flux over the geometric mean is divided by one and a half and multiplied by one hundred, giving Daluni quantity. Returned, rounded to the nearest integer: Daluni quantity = -186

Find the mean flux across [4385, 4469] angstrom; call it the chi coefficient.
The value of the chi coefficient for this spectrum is 166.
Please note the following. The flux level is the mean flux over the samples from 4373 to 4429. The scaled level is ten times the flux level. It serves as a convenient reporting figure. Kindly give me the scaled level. 1592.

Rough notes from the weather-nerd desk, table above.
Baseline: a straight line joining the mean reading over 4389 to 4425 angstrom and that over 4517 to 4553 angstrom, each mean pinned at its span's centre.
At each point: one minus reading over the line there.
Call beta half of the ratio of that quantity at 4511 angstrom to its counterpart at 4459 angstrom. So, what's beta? -1.1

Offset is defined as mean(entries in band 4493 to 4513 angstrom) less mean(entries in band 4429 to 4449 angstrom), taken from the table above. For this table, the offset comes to 4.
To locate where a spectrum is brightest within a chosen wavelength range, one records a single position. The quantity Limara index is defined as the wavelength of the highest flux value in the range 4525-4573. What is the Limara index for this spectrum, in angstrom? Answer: 4563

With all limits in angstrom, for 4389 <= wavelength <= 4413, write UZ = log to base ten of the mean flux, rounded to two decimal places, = 2.20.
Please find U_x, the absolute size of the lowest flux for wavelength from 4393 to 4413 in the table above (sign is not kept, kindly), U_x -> 154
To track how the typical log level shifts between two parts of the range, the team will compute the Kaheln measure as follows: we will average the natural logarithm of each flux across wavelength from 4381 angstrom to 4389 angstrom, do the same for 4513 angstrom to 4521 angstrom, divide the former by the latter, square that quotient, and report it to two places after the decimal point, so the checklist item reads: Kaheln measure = 0.91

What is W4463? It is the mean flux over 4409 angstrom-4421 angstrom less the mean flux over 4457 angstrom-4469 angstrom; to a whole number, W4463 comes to 5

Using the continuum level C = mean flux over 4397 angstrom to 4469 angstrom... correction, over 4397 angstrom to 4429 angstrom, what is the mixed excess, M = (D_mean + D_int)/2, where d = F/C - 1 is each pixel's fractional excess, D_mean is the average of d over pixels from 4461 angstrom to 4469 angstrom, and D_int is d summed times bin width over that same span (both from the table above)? -0.09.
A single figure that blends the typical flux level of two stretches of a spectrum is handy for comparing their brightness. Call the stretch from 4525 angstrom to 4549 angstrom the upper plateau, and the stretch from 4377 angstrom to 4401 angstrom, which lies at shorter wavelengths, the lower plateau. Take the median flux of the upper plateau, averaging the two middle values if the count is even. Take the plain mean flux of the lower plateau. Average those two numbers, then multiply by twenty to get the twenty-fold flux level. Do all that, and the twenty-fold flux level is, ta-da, 3225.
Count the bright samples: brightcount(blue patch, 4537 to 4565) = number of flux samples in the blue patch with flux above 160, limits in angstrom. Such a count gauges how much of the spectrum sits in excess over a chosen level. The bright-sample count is 6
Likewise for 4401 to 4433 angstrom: 5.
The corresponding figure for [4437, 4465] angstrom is 5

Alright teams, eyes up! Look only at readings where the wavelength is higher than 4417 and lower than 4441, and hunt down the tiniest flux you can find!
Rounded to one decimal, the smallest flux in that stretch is 164.6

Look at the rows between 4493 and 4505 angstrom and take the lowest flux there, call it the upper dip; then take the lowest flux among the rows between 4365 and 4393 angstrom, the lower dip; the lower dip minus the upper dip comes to -24.5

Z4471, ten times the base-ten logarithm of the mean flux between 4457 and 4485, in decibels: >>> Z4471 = 22.4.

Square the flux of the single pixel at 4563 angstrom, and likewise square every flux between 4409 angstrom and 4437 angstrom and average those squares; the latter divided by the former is 0.70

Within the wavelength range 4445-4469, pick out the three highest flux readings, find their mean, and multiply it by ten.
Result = 1692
